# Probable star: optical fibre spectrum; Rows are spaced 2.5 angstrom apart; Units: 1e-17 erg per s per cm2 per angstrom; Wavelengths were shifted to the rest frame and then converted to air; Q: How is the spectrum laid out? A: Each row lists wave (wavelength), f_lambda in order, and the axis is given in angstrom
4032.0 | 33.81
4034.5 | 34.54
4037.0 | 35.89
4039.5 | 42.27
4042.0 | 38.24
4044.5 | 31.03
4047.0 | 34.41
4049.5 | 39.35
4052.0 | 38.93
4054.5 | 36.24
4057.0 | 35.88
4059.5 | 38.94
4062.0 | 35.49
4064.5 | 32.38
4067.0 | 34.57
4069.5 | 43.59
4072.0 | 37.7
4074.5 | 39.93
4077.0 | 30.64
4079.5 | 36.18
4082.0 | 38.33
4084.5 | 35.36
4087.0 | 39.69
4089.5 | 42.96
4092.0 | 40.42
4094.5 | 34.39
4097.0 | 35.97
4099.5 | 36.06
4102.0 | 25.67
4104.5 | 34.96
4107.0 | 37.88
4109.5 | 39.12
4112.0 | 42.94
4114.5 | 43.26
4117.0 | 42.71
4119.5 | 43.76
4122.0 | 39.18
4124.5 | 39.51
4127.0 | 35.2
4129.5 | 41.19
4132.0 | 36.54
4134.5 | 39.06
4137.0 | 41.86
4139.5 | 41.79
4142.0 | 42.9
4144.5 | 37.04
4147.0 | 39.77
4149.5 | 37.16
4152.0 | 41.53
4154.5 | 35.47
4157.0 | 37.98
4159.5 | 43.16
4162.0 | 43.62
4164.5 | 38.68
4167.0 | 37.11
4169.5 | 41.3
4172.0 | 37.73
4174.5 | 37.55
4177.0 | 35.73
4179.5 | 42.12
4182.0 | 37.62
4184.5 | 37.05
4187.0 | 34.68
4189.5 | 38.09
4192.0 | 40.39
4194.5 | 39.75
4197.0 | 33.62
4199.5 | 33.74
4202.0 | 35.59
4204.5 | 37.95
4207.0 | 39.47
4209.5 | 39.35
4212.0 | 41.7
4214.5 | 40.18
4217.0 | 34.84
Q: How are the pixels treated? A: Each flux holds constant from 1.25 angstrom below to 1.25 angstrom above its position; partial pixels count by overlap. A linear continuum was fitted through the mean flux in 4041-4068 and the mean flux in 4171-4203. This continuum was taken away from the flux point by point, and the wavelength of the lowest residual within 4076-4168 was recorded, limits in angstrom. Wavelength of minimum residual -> 4102.0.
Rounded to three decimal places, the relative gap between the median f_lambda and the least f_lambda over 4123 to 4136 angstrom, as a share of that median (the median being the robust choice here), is 0.099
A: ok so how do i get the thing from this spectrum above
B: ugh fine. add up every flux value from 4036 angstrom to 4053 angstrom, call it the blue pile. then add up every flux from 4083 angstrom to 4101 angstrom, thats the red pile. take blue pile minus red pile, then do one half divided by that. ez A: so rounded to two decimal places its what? -0.11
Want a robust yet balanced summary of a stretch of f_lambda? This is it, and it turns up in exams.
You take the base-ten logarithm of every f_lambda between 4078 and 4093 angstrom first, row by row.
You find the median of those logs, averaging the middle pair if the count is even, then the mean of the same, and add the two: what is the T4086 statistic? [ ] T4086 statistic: 3.18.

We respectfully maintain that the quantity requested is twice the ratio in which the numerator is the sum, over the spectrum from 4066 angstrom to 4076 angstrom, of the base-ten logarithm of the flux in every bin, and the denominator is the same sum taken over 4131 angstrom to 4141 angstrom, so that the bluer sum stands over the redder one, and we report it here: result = 1.99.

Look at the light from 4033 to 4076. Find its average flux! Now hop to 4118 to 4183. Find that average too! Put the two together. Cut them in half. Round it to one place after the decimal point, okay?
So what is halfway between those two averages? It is 38.2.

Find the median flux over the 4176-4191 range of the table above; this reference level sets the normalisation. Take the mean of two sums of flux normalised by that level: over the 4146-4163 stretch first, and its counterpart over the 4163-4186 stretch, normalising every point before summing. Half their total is 8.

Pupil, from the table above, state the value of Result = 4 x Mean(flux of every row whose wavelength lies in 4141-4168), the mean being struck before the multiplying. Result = 158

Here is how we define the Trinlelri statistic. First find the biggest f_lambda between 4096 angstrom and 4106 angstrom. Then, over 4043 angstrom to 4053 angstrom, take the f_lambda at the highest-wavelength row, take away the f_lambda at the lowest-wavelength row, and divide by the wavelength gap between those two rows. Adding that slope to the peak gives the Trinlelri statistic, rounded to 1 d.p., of 37.1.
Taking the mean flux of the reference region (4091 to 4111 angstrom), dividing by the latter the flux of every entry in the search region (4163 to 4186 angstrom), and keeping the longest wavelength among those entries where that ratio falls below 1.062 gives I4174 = 4184.5 angstrom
